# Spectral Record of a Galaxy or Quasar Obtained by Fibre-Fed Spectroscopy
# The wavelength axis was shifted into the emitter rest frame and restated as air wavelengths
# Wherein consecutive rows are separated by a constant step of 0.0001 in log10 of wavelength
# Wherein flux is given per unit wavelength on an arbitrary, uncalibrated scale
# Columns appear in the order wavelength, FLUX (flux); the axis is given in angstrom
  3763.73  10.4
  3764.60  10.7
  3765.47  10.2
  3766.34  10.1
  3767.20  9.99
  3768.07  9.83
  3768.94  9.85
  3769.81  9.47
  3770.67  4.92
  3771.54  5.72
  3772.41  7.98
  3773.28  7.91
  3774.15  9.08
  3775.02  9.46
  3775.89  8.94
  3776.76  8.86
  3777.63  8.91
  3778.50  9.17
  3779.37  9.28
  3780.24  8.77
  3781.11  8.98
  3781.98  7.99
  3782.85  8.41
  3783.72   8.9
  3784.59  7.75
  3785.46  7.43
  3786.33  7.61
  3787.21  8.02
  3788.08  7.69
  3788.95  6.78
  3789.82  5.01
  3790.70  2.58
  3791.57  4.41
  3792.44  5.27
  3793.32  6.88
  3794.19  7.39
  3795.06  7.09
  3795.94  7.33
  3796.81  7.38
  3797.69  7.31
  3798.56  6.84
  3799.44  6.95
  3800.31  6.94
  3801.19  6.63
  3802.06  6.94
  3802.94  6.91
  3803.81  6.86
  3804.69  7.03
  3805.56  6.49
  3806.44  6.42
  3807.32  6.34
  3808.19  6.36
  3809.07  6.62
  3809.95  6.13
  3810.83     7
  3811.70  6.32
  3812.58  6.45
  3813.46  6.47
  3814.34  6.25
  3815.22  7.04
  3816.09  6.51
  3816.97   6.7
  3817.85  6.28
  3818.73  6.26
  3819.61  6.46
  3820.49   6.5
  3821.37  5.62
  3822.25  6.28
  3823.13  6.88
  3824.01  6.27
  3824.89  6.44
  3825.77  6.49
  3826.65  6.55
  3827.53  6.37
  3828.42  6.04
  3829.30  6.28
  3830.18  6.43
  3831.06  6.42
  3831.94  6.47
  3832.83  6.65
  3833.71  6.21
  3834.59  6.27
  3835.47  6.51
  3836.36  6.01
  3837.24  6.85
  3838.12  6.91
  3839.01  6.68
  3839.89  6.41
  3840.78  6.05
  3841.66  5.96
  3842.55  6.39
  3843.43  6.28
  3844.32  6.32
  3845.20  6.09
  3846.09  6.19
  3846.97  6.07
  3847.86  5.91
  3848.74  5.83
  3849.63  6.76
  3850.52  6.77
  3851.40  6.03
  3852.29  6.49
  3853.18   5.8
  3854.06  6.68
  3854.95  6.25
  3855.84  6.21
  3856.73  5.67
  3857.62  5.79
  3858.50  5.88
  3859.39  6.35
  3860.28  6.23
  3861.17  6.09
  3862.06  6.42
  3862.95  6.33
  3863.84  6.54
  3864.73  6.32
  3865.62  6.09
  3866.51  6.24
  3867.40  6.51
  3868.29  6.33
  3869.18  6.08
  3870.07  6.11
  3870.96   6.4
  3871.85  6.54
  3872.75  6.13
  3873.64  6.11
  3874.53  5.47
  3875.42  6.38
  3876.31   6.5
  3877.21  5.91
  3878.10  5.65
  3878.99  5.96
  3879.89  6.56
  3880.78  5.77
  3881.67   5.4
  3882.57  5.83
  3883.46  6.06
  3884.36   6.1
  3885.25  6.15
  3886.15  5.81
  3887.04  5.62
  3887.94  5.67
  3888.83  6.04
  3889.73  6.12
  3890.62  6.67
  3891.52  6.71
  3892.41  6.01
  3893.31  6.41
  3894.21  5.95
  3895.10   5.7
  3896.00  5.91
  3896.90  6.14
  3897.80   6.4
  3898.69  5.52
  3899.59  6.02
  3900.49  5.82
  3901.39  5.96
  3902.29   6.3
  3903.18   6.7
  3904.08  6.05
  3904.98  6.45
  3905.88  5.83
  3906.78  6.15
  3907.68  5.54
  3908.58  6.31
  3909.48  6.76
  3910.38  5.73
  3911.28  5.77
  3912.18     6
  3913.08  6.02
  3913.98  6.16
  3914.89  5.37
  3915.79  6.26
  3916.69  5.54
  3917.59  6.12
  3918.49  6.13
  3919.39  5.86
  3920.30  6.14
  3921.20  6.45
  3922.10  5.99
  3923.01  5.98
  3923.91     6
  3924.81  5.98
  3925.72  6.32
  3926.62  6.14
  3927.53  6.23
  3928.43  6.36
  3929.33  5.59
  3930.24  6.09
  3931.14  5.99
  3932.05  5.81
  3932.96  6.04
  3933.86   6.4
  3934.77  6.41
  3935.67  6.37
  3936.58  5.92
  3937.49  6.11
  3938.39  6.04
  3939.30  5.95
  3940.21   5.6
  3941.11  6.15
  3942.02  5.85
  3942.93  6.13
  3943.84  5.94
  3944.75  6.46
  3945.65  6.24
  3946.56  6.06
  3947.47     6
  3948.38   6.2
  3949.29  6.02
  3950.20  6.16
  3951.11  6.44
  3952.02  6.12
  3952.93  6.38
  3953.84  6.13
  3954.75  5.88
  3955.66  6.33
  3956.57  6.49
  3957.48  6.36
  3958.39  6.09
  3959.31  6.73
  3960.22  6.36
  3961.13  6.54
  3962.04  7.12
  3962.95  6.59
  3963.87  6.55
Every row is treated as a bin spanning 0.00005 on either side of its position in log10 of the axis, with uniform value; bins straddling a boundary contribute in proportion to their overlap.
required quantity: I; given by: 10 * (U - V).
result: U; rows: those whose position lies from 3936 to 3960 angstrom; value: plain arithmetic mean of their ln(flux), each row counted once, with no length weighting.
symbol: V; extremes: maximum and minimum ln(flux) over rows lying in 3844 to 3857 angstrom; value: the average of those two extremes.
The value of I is -0.1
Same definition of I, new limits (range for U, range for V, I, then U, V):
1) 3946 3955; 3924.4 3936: 0.2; 1.81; 1.79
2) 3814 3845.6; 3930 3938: 0.5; 1.85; 1.81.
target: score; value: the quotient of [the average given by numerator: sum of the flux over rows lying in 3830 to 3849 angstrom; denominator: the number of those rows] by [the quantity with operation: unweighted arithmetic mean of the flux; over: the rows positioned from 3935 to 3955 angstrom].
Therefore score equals 1.04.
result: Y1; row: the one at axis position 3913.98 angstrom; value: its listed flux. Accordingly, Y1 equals 6.16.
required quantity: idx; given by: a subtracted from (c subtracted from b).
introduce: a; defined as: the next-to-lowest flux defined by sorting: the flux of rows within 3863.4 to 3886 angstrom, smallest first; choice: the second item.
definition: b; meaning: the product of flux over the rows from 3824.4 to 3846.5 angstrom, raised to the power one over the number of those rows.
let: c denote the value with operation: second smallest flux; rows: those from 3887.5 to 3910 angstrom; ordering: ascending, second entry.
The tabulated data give -4.64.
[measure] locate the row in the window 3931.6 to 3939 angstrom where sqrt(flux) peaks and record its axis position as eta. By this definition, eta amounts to 3934.77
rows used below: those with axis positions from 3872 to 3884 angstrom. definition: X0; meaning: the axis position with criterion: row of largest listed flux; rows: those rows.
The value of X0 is 3879.89 angstrom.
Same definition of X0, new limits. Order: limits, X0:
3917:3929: 3921.20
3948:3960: 3959.31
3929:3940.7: 3934.77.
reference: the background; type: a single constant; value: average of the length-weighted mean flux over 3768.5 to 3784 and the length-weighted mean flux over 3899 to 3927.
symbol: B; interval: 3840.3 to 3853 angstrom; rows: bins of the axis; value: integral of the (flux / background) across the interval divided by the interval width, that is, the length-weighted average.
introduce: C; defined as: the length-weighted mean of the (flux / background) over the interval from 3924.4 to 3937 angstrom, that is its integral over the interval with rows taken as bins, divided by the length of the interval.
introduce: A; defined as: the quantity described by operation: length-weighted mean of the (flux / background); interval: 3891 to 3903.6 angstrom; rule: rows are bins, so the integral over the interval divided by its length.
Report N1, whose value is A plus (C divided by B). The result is 1.83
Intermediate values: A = 0.84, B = 0.855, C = 0.84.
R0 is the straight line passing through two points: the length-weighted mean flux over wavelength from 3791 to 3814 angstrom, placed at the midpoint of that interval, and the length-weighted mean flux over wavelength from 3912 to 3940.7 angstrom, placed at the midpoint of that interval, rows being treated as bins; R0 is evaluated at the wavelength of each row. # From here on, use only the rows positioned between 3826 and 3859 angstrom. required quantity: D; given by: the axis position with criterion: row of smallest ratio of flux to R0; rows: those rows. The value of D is 3856.73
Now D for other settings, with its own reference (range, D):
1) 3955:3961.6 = 3958.39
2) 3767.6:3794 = 3790.70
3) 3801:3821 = 3809.95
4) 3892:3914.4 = 3898.69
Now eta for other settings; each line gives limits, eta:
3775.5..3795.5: 3779.37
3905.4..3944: 3909.48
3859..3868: 3863.84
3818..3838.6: 3838.12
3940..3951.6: 3944.75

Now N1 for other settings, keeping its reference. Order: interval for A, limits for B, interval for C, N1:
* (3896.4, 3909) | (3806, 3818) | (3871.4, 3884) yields 1.76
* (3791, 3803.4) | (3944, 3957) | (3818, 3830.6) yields 1.94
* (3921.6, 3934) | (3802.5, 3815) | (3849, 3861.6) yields 1.78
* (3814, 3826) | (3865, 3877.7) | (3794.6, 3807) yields 2.00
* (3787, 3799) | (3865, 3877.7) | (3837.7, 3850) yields 1.89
